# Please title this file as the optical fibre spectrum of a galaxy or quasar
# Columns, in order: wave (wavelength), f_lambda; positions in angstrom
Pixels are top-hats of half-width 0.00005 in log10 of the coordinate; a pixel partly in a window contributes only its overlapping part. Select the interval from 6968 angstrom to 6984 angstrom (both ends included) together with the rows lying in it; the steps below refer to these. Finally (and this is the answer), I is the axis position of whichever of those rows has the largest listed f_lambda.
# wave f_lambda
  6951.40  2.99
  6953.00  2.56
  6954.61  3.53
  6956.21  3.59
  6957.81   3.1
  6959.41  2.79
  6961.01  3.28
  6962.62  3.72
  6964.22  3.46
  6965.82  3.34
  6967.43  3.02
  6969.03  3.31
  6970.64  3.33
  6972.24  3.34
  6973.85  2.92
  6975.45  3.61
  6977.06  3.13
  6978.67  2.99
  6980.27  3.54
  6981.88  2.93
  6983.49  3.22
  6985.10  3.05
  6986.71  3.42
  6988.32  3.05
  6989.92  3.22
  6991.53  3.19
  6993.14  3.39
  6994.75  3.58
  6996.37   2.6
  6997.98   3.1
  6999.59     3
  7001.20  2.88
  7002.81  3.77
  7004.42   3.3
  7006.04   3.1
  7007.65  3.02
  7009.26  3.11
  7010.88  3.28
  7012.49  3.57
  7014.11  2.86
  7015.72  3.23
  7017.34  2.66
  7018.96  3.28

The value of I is 6975.45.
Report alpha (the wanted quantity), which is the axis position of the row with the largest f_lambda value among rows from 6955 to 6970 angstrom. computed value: 6962.62 angstrom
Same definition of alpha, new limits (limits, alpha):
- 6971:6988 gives 6975.45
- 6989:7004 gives 7002.81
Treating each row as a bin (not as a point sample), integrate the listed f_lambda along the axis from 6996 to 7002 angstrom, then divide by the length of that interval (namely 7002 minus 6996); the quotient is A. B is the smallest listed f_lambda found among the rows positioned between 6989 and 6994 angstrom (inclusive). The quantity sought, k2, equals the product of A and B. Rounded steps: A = 2.919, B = 3.19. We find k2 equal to 9.3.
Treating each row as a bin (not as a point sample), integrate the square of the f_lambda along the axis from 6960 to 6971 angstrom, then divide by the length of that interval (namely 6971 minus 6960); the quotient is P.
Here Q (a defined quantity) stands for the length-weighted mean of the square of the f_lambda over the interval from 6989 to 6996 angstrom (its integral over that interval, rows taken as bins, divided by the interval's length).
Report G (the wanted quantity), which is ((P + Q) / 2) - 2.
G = 9.1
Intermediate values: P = 11.2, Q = 10.9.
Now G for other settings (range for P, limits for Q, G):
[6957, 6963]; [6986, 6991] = 8.4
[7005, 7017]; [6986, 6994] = 8.3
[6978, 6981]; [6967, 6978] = 8.7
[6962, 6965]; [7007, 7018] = 9.3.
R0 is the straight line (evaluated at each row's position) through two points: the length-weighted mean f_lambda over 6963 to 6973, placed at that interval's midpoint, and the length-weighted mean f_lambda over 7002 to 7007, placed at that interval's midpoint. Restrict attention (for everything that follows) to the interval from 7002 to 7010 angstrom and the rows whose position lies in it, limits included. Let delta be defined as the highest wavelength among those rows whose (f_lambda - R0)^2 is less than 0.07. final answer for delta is 7004.42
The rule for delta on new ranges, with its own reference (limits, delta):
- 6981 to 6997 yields 6994.75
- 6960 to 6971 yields 6970.64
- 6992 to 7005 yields 7004.42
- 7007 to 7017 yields 7015.72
